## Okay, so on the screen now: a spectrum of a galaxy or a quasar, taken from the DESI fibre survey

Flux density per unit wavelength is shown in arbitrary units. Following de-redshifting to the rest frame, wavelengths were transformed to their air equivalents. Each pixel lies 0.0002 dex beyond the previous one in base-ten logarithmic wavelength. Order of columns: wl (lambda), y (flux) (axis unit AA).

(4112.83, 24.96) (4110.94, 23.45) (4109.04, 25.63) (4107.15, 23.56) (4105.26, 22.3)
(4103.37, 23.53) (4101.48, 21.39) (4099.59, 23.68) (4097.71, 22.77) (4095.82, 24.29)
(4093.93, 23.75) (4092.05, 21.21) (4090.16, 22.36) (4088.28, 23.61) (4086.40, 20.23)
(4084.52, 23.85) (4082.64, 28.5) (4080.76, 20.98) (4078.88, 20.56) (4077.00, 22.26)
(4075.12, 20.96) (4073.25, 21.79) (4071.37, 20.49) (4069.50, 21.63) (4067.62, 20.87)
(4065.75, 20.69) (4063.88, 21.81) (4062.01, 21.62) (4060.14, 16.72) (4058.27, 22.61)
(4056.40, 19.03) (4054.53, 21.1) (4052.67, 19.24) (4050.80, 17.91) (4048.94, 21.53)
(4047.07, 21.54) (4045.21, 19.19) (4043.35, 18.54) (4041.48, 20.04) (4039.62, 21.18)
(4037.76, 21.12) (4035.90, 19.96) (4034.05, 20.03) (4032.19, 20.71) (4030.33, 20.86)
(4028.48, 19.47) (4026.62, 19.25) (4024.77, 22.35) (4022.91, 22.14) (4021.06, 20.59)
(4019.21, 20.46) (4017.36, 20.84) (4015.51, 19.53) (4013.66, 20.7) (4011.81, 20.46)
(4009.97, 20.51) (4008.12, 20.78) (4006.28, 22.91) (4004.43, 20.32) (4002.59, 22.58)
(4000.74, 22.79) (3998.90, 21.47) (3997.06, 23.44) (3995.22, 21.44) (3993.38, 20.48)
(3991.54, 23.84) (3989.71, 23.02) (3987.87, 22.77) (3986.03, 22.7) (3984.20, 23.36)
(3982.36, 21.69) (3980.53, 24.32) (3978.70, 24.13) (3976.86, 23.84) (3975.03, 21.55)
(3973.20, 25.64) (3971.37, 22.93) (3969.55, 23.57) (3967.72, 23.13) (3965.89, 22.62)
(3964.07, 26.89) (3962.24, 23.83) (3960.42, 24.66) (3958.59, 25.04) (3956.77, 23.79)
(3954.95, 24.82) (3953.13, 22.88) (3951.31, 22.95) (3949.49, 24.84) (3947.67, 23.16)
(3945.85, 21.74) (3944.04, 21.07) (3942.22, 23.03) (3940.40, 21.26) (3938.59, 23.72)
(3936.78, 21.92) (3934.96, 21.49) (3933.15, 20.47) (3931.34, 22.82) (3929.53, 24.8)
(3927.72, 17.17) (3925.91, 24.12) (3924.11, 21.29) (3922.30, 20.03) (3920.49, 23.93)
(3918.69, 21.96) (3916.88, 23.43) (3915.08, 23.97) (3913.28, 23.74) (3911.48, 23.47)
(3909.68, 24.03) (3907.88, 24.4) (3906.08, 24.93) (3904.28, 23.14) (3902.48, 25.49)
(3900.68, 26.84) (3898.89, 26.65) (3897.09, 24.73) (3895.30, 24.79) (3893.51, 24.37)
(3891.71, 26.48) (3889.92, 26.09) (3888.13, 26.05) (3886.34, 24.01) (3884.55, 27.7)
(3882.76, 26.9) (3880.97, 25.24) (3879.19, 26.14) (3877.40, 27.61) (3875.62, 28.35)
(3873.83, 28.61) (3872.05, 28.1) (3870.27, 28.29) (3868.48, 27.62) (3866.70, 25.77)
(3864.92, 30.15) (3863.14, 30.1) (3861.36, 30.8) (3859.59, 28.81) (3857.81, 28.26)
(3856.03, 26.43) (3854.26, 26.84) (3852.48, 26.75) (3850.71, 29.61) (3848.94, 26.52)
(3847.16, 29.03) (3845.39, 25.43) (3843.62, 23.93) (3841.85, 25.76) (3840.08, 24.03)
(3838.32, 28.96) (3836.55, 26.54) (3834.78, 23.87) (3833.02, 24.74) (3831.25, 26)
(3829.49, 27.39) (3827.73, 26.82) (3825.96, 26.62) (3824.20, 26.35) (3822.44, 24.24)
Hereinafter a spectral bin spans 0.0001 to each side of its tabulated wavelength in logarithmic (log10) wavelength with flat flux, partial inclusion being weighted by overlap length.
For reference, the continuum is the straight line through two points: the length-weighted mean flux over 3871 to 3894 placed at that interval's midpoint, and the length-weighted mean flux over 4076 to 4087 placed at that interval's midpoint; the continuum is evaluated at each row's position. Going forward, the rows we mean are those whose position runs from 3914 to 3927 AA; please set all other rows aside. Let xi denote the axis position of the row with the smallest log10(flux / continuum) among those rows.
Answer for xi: 3922.30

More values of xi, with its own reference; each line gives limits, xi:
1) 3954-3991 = 3975.03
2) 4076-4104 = 4086.40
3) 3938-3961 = 3944.04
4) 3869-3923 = 3922.30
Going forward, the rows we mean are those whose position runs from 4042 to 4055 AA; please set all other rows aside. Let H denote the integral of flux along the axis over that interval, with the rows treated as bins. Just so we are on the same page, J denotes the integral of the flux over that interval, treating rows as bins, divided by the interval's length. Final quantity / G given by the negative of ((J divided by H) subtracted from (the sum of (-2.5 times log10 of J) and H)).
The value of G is -254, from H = 258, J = 19.8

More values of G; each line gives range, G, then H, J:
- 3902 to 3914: -286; 290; 24.1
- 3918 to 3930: -258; 262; 21.8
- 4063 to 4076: -272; 275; 21.2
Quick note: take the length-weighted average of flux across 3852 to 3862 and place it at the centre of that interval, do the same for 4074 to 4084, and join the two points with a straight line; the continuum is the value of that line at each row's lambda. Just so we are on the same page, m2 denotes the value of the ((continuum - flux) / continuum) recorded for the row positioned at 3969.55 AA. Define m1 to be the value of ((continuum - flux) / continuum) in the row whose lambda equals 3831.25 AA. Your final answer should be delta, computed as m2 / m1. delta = 0.75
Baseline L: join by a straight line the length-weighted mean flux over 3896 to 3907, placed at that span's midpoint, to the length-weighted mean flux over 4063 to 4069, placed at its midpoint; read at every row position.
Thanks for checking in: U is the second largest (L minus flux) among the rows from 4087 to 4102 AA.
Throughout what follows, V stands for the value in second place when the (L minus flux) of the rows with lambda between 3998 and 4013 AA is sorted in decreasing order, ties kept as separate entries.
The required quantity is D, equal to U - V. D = -3.2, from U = -1.1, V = 2.0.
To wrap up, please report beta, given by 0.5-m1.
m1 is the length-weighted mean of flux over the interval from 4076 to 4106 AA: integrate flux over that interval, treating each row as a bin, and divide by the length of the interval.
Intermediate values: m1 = 23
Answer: -22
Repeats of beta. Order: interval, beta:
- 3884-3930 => -24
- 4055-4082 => -20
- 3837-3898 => -27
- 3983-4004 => -22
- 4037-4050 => -20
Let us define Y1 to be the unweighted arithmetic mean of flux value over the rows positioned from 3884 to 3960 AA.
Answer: 23.6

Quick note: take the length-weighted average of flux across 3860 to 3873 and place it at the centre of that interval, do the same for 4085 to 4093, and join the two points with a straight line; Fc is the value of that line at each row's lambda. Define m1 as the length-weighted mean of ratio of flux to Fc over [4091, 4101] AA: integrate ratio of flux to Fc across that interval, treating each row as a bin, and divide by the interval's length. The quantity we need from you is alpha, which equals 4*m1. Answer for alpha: 4.23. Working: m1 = 1.06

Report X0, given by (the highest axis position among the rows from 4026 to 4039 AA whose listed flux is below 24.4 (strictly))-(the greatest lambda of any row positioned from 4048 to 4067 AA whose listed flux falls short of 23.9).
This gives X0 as -28.0 AA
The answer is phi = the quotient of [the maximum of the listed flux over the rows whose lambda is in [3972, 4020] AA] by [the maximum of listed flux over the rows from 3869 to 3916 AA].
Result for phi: 0.90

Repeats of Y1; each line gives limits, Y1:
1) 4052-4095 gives 21.6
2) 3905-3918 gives 24.0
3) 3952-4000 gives 23.4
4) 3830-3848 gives 25.8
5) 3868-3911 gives 26.1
